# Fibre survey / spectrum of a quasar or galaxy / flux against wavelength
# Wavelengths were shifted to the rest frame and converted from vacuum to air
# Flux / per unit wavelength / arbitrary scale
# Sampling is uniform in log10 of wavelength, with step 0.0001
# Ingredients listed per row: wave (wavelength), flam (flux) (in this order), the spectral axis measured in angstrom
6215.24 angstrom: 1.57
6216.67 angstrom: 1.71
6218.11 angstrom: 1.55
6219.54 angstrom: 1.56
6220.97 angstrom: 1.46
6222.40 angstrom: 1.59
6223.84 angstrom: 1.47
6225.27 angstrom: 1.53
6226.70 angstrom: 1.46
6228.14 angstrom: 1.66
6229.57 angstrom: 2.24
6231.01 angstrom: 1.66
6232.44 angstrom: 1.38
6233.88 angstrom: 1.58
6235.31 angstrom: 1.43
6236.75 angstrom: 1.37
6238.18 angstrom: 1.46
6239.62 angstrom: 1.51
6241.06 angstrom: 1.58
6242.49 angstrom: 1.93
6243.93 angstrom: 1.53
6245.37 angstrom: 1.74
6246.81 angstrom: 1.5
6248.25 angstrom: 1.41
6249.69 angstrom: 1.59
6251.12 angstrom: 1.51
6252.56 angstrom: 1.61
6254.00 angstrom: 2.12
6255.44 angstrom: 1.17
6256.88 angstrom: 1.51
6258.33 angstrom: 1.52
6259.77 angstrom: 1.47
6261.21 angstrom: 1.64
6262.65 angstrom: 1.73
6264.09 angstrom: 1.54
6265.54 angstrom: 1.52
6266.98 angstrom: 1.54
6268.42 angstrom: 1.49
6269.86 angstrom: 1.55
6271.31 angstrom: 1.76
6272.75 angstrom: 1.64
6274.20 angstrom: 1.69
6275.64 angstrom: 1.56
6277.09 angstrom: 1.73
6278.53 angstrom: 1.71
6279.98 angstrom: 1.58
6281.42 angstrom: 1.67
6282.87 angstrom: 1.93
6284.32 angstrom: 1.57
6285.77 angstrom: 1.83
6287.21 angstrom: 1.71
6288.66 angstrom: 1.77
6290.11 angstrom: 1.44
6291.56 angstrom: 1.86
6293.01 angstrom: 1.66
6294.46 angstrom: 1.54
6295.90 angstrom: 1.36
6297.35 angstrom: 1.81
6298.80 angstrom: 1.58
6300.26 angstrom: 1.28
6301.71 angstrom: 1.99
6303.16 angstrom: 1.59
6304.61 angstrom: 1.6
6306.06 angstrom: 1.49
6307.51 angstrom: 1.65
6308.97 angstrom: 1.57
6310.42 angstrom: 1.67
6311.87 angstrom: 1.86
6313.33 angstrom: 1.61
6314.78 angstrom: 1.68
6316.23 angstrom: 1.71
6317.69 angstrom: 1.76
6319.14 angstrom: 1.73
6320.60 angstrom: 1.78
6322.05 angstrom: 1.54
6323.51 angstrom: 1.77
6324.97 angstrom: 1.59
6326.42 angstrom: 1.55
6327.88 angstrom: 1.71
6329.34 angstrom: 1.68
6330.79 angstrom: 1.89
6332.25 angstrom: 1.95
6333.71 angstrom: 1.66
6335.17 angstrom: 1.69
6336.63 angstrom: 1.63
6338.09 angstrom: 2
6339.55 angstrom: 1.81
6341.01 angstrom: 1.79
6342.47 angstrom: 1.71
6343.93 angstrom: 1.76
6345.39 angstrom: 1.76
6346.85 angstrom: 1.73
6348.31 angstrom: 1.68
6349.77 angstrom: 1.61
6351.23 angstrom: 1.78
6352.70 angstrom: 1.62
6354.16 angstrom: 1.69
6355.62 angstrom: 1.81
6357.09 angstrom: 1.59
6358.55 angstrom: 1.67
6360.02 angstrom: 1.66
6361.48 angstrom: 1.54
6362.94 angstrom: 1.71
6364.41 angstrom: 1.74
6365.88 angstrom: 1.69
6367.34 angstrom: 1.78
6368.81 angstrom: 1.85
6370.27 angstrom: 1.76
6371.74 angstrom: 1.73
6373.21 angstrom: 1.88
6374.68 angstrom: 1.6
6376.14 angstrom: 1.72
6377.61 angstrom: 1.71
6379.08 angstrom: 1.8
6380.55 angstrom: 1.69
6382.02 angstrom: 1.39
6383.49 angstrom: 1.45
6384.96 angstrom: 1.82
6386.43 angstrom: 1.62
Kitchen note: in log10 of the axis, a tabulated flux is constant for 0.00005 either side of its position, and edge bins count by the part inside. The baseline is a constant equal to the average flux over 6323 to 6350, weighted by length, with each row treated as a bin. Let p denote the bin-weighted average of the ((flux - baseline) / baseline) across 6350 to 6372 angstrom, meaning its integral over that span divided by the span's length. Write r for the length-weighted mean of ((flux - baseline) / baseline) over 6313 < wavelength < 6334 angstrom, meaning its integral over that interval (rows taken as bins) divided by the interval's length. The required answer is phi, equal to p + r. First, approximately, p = -0.019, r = -0.0157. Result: -0.034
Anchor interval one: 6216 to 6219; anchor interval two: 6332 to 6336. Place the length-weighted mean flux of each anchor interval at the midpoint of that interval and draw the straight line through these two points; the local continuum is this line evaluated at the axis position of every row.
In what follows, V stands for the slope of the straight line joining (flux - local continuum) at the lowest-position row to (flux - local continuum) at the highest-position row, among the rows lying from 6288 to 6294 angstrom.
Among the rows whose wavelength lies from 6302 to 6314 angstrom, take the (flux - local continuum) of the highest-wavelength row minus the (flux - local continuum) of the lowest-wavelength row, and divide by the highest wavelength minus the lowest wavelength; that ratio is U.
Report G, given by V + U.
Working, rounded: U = 0.00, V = -0.03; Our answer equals -0.03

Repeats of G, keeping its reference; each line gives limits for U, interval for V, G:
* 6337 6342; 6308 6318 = -0.05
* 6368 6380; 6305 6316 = 0.01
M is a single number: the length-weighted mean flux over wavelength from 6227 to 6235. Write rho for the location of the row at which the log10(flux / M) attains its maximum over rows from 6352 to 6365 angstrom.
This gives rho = 6355.62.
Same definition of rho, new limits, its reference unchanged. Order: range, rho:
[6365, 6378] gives 6373.21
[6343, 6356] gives 6355.62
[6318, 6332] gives 6330.79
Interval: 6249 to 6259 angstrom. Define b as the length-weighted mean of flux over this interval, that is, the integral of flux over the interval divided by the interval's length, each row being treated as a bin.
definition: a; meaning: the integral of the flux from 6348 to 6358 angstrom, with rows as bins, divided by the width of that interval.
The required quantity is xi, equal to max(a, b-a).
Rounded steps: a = 1.68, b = 1.58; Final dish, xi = 1.68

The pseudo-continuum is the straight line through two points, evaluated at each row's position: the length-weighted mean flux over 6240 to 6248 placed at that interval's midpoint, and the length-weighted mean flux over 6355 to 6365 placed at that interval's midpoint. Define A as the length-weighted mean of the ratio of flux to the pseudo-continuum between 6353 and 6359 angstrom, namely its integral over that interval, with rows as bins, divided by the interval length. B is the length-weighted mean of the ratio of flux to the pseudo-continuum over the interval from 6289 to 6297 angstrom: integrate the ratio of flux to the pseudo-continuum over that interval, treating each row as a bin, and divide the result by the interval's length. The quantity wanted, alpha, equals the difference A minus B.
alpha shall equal 0.04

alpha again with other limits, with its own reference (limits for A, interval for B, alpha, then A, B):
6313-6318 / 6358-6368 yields 0.01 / 1.02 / 1.01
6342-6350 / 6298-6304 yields 0.05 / 1.03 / 0.97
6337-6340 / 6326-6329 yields 0.14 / 1.13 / 0.99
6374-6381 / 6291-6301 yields 0.06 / 1.02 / 0.96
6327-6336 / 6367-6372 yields -0.01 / 1.06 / 1.07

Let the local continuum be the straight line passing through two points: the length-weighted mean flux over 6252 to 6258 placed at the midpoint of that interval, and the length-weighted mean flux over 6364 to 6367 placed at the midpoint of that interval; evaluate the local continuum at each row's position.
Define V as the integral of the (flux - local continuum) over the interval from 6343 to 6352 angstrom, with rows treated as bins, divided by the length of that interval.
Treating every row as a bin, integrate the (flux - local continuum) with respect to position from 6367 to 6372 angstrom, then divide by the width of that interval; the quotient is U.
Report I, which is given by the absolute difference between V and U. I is 0.04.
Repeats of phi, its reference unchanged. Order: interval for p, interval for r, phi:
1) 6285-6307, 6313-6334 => -0.075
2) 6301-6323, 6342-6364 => -0.060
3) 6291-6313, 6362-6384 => -0.082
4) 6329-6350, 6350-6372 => -0.005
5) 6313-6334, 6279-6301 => -0.072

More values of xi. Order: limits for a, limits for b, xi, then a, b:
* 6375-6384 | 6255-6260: 1.63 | 1.63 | 1.42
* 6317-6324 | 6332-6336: 1.71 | 1.71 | 1.74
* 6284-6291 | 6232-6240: 1.67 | 1.67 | 1.46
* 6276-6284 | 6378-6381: 1.71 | 1.71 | 1.74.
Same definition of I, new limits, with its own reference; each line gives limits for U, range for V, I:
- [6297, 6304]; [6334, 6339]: 0.08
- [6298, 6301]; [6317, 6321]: 0.29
